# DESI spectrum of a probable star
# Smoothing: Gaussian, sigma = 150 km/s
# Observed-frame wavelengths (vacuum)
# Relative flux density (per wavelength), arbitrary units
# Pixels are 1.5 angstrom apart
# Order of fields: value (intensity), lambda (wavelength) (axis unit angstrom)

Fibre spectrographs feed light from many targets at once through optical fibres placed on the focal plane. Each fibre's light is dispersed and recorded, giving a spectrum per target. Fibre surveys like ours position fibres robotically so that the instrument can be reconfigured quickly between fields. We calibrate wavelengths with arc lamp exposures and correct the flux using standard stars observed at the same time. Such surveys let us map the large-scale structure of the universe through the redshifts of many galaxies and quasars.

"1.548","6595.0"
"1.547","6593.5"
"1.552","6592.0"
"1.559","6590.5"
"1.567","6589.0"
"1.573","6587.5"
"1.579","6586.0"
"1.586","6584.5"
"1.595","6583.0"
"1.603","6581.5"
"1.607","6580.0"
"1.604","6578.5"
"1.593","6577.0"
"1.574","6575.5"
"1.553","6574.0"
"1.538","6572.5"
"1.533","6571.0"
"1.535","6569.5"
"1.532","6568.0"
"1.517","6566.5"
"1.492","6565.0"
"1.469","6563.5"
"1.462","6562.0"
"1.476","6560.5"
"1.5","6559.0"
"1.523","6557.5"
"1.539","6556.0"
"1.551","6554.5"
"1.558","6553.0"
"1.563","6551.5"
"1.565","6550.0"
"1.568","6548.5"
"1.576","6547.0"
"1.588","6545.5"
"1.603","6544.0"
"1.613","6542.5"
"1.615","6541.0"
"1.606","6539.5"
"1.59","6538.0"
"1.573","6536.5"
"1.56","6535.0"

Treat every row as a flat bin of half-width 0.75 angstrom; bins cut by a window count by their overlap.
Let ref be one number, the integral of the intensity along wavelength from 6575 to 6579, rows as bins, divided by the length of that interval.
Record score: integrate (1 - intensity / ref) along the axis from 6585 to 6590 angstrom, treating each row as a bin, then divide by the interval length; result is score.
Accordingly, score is 0.011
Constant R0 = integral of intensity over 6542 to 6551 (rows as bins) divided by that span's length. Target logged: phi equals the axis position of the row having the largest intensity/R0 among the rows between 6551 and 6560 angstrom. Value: 6551.5 angstrom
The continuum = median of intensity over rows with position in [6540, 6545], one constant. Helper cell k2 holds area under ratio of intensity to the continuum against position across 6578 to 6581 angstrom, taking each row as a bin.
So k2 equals 3.0 angstrom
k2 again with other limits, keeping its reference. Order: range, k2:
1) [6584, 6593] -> 8.8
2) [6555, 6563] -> 7.4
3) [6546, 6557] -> 10.6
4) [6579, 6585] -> 5.9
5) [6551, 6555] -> 3.9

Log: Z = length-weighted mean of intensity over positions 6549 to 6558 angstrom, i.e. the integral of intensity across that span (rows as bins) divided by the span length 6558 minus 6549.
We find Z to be 1.55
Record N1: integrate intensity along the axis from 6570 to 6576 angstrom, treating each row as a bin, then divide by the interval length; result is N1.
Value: 1.55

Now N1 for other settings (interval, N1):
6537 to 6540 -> 1.60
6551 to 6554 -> 1.56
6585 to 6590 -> 1.57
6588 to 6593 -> 1.56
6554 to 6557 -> 1.54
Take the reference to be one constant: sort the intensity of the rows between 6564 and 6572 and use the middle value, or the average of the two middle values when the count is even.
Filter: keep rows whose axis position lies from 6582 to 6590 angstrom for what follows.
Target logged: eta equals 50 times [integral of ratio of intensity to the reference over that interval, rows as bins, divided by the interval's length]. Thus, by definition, 51.6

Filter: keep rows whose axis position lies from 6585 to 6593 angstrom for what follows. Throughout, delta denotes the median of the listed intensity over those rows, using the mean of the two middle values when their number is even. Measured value 1.57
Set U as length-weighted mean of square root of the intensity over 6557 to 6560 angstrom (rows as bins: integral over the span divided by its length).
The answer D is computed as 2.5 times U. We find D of 3.07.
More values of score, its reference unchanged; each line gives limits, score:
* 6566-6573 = 0.037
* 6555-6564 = 0.059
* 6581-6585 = -0.003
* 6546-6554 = 0.015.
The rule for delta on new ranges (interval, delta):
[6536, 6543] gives 1.61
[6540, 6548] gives 1.60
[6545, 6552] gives 1.57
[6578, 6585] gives 1.60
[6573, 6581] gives 1.59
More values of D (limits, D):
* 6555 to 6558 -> 3.10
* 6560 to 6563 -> 3.03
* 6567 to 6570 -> 3.09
